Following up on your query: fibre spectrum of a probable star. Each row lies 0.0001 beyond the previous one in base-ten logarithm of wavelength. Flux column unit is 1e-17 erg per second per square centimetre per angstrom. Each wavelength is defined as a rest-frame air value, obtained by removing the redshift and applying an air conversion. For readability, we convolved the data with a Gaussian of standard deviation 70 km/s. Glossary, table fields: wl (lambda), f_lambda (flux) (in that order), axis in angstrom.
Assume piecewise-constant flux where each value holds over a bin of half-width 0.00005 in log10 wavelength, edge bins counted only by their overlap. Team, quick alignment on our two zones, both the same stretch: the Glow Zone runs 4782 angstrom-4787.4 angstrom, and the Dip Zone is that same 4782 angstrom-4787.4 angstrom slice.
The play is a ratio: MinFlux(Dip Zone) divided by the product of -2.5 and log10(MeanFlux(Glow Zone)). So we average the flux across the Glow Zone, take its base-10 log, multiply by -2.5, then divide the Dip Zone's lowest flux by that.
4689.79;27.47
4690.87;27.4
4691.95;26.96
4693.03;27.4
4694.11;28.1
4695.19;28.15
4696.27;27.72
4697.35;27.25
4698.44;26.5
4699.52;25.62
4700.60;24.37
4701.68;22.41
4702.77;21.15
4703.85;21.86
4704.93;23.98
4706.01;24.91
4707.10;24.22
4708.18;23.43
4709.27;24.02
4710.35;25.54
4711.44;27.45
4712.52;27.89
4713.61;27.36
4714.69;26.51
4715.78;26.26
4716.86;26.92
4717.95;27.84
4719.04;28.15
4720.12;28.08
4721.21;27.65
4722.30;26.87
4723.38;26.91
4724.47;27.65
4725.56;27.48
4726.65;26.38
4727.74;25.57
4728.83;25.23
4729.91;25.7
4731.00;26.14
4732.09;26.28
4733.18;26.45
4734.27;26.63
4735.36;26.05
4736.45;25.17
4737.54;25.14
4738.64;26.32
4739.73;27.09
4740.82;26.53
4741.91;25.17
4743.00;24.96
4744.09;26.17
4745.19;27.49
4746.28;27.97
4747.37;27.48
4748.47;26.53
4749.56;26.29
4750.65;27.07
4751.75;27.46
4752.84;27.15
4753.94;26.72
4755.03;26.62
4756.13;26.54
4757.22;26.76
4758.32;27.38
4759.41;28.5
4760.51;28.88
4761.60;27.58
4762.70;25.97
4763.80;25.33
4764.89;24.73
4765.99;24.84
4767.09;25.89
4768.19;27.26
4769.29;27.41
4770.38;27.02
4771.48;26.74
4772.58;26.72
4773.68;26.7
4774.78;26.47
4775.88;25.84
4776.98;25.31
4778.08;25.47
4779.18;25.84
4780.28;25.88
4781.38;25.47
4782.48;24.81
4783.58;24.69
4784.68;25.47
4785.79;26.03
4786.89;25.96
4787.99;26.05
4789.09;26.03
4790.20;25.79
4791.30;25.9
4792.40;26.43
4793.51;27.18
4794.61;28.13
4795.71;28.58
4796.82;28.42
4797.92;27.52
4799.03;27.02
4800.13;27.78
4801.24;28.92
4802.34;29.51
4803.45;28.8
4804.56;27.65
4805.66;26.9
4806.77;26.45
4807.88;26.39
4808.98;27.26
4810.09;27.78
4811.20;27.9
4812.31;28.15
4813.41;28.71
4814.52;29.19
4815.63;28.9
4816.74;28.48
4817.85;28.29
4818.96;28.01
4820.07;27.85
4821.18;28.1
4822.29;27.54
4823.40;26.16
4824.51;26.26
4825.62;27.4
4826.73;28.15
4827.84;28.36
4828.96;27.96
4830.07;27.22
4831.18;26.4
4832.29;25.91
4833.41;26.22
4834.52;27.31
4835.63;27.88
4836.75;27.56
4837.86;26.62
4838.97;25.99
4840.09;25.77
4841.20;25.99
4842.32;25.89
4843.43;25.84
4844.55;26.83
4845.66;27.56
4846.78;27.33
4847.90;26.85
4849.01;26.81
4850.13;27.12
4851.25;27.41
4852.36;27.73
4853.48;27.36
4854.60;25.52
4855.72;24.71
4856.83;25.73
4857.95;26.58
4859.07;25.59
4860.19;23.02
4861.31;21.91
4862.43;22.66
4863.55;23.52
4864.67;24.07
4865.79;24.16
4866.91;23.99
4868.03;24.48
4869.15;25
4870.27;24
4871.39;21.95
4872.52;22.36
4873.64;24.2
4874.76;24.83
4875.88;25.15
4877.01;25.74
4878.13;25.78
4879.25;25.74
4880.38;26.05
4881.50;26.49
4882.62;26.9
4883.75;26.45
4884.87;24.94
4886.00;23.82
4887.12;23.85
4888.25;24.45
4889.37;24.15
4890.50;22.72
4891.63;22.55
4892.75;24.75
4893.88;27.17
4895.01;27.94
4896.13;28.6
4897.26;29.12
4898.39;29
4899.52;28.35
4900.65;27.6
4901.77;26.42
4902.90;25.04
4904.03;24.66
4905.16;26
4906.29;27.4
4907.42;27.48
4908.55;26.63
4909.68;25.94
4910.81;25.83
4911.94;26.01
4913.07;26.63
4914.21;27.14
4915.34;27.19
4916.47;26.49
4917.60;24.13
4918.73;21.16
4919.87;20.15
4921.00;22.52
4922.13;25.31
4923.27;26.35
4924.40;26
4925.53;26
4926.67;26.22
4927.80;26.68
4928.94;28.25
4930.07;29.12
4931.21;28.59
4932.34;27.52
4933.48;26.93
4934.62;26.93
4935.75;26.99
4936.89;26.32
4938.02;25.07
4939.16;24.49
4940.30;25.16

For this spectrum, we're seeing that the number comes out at -7.03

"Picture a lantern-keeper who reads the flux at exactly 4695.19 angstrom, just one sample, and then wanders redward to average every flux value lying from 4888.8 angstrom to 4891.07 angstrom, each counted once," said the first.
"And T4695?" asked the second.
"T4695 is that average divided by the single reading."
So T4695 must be 0.83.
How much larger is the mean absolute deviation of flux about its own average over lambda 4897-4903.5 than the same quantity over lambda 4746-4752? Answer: 0.74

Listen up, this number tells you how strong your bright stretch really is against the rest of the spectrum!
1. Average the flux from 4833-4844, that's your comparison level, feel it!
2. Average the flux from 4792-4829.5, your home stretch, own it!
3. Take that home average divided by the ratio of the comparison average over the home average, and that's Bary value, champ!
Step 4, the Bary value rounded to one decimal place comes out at 29.2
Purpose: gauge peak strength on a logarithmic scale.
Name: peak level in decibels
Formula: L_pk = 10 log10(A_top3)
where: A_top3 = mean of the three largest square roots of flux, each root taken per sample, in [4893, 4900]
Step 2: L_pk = 7.30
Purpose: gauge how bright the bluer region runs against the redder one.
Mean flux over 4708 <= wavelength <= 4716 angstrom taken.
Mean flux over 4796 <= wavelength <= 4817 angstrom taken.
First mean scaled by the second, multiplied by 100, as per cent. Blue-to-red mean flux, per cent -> 93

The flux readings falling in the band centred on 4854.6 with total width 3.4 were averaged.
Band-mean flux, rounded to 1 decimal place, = 25.9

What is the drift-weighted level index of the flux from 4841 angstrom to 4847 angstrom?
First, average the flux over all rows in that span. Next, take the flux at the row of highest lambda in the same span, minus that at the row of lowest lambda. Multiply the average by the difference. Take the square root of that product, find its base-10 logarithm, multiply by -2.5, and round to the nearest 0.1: -1.9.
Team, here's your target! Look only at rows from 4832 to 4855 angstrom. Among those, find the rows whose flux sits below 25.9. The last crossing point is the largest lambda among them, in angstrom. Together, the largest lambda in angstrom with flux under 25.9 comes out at 4854.60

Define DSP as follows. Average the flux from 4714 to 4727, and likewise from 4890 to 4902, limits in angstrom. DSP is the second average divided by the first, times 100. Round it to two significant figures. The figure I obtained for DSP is 98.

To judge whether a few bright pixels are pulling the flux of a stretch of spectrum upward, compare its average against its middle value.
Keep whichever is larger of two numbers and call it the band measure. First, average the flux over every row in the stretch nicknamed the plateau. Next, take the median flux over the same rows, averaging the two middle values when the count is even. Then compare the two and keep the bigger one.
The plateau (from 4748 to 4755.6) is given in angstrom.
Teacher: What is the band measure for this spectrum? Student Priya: 26.8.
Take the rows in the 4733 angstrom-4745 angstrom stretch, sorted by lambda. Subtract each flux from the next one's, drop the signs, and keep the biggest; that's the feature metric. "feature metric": 1.4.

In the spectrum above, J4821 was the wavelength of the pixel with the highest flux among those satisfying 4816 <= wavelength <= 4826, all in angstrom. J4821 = 4816.74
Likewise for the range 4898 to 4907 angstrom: 4898.39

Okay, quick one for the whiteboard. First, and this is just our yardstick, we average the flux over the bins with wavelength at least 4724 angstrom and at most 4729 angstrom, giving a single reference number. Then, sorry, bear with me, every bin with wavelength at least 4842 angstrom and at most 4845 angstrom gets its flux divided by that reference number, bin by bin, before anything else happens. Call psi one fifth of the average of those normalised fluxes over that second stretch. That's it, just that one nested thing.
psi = 0.198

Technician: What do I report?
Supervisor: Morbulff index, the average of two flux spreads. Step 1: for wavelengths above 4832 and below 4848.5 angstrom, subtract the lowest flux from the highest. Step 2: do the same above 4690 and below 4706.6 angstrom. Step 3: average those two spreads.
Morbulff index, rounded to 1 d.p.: 4.6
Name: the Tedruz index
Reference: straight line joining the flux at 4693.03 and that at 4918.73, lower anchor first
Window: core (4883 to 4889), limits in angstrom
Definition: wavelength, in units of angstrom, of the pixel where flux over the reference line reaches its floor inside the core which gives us 4886.00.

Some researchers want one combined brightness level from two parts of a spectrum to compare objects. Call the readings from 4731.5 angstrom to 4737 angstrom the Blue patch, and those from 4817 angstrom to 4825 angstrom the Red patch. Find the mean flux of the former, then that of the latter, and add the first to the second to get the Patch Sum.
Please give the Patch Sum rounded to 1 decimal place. 53.6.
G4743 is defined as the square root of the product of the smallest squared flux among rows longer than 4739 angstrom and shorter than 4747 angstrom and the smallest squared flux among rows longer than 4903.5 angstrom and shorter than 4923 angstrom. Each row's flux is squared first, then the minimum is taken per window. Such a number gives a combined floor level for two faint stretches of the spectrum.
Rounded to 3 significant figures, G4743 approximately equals 503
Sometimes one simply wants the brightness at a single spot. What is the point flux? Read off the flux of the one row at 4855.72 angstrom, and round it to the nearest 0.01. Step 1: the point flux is 24.71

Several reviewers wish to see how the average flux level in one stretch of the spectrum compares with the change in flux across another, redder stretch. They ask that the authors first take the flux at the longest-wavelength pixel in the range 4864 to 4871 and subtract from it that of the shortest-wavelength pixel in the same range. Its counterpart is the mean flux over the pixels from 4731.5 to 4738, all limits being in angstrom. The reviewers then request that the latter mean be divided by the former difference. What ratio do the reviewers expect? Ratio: -371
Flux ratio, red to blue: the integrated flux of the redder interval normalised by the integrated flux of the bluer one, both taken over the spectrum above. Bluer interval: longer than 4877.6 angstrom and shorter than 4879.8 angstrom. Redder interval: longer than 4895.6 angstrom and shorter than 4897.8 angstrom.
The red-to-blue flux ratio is 1.12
